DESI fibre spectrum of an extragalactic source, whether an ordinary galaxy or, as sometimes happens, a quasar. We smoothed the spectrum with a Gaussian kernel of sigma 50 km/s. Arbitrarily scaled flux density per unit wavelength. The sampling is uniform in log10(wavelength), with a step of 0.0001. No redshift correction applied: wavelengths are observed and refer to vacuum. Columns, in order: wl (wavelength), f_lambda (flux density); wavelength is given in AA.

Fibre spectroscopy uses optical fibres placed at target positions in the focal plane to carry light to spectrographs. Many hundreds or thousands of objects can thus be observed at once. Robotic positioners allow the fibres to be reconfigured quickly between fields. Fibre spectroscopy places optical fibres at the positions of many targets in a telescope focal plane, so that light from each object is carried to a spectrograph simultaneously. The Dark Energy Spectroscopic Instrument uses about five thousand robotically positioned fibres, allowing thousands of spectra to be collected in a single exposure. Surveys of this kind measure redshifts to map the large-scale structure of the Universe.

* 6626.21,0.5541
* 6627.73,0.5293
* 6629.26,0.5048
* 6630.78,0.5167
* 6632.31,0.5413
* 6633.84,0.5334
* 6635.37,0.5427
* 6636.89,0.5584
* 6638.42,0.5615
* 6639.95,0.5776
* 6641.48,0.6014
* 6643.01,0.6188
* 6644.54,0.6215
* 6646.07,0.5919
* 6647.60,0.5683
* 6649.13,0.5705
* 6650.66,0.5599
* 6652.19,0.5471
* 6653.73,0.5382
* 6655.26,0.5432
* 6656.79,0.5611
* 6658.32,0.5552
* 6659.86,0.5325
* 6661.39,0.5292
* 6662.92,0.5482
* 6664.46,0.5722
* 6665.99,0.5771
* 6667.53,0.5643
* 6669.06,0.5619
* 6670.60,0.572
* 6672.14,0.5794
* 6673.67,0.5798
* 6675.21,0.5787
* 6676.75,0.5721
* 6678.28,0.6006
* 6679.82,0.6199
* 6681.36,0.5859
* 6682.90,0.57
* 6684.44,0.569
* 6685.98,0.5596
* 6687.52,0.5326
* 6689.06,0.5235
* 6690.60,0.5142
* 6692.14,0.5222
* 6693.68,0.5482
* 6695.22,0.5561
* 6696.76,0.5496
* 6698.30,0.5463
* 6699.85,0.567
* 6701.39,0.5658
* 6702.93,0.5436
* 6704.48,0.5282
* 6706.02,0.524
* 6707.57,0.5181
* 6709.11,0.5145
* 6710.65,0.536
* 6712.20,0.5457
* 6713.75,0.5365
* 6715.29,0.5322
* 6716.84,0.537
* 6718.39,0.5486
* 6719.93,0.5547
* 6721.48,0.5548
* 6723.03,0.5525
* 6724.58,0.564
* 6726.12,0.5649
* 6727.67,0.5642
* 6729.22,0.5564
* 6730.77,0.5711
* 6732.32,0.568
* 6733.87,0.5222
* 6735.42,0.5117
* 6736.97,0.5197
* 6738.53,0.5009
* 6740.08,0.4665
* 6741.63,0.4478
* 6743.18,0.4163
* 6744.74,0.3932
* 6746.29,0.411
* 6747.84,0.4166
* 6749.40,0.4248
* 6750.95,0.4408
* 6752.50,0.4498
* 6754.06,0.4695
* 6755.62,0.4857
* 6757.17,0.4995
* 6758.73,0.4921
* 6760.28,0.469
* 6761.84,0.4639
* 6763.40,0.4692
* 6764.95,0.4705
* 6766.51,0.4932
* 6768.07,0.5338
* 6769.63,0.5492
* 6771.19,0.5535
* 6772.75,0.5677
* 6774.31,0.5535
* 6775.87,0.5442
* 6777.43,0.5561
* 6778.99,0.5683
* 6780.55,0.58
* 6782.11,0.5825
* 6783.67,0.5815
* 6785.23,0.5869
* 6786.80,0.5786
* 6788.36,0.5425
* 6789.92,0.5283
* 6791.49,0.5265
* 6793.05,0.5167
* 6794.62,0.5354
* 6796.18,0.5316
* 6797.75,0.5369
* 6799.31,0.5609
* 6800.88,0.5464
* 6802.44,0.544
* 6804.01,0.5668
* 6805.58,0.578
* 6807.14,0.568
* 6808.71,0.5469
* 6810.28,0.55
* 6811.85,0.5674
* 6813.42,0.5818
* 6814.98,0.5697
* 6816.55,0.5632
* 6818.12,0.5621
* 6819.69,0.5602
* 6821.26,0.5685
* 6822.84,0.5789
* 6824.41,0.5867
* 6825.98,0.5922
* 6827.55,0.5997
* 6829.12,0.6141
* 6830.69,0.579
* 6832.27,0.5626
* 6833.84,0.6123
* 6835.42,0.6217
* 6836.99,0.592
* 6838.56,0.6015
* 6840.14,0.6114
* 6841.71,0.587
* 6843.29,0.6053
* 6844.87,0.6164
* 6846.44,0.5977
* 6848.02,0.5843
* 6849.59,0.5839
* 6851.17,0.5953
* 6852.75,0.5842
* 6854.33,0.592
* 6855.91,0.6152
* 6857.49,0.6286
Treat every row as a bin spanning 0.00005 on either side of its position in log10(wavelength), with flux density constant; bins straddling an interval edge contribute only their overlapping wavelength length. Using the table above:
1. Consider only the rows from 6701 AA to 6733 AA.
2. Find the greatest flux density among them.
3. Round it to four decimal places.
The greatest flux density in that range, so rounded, 0.5711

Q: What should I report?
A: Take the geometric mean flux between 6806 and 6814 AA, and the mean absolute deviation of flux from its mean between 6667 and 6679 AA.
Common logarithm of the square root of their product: -1.16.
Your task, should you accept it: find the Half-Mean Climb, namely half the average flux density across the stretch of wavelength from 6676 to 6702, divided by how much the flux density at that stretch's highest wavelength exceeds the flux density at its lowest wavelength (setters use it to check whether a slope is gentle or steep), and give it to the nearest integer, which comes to -44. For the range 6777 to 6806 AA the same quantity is 13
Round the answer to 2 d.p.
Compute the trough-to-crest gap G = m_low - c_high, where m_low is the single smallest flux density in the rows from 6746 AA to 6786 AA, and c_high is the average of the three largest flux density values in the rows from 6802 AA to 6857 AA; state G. -0.21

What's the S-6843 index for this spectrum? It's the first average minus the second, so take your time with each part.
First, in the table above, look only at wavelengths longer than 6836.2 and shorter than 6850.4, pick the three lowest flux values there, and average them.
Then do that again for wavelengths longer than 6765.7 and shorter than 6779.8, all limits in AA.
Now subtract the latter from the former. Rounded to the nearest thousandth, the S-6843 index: 0.061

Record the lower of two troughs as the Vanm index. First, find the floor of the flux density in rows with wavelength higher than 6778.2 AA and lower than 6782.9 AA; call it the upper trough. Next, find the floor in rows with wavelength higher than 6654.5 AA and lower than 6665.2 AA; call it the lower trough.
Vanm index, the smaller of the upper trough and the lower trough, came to 0.529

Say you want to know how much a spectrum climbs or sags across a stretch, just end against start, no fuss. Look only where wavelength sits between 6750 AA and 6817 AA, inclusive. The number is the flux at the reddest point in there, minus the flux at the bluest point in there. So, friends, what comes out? 0.12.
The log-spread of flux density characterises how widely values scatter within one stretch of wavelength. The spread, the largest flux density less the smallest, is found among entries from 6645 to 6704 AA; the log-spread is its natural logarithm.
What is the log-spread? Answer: -2.2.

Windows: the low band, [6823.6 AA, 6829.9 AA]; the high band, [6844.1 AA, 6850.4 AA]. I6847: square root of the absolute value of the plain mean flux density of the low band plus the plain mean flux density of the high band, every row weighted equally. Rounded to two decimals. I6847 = 1.09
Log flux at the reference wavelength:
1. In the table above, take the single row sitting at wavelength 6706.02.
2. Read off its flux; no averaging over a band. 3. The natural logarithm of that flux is -0.65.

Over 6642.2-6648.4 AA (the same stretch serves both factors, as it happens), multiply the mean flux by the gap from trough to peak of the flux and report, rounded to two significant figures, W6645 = 0.032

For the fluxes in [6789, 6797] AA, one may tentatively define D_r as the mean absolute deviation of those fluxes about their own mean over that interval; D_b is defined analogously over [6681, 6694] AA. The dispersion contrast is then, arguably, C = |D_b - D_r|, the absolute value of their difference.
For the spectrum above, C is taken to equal 0.017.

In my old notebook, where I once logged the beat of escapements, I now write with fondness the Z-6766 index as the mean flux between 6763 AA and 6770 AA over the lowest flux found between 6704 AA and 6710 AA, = 0.98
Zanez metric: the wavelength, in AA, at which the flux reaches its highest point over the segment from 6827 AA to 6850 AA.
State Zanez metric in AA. 6835.42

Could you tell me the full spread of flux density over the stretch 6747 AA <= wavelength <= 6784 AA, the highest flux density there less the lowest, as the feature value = 0.17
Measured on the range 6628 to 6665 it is 0.12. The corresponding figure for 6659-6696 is 0.11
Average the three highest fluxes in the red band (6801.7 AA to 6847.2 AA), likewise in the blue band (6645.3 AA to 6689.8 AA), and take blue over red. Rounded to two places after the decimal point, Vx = 0.98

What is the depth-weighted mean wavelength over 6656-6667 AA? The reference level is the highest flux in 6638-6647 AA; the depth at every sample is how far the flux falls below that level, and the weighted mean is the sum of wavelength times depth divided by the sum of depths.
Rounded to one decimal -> 6661.1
